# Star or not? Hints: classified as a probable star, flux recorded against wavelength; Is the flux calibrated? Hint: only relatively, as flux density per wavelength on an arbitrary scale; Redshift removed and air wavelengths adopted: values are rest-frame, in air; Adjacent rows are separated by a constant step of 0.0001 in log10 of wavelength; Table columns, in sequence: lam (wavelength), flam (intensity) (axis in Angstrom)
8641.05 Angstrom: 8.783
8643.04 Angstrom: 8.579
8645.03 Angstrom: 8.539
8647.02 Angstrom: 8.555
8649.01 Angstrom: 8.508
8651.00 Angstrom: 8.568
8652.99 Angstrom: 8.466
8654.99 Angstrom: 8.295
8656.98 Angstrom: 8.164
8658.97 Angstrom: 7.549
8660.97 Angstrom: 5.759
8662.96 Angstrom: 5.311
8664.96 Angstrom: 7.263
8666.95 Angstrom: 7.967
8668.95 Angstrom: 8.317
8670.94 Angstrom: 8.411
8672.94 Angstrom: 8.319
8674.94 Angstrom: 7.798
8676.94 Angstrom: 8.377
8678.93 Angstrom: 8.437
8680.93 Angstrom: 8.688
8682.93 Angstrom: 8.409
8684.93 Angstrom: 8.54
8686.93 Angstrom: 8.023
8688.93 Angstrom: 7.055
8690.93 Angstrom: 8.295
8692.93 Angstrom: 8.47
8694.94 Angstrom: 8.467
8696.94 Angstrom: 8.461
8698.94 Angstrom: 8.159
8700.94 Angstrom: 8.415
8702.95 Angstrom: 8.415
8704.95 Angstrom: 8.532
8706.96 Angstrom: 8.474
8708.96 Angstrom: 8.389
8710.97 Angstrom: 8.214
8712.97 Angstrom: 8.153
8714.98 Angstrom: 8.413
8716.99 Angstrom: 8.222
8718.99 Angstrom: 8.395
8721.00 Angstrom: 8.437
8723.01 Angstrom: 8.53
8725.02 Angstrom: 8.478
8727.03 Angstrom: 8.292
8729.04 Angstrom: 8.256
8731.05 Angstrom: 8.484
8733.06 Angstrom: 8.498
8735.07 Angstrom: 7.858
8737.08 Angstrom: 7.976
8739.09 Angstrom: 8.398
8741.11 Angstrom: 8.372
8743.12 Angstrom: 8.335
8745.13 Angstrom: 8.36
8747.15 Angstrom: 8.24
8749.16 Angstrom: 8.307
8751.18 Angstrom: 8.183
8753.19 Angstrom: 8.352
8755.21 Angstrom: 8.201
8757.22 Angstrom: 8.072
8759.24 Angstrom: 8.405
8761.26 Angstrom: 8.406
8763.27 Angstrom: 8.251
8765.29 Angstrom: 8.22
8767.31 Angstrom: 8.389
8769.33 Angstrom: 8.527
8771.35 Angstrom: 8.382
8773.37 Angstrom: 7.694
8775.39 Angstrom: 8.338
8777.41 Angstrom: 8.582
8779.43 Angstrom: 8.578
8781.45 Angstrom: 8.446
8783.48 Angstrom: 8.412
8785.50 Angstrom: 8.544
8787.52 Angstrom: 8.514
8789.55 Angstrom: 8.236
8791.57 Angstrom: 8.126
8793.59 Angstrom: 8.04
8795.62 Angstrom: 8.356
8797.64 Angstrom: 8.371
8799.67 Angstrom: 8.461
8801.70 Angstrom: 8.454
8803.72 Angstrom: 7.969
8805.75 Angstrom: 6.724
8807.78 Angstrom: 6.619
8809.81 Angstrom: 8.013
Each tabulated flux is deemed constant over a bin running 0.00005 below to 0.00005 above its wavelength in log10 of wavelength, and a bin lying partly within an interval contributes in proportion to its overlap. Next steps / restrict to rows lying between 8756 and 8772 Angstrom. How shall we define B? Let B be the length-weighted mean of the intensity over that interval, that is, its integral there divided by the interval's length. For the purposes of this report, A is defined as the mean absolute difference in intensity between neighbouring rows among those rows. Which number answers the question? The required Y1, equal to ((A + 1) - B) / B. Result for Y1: -0.86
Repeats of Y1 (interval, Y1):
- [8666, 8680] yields -0.84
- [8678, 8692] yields -0.81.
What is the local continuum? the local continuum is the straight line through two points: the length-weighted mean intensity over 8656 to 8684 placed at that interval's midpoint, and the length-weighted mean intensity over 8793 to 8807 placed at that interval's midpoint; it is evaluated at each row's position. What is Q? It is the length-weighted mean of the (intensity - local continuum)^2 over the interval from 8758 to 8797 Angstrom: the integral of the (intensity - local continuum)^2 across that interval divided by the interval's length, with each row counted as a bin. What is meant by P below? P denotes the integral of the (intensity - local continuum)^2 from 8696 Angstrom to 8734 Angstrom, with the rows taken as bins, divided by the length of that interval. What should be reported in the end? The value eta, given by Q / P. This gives 0.60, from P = 0.28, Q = 0.17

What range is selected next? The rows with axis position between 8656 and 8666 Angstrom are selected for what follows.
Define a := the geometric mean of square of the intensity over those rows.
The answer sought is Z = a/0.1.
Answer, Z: 451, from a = 45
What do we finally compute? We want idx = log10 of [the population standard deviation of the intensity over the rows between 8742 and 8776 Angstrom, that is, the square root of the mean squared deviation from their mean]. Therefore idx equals -0.75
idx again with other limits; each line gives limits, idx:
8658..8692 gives -0.03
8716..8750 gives -0.76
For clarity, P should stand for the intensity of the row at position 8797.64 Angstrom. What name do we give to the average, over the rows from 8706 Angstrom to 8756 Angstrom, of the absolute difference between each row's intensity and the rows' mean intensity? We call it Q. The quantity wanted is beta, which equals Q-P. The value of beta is -8.25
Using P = 8.371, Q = 0.12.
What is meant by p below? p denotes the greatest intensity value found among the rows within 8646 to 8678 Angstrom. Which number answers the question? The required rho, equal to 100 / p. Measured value 11.67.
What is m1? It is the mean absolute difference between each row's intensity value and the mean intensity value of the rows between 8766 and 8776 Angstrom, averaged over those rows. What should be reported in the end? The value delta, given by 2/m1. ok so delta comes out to 9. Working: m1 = 0.23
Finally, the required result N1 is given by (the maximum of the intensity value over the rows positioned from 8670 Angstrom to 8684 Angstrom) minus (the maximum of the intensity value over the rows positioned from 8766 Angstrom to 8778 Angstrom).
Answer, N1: 0.11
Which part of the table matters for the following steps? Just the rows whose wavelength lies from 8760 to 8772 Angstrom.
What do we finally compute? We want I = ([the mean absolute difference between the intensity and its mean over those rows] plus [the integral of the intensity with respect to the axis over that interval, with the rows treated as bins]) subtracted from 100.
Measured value -0.4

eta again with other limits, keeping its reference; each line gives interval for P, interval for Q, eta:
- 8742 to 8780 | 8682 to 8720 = 1.93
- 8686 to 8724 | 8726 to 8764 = 0.51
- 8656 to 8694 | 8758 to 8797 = 0.21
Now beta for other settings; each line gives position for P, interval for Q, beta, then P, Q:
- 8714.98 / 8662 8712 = -7.98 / 8.413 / 0.43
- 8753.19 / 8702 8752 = -8.23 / 8.352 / 0.13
